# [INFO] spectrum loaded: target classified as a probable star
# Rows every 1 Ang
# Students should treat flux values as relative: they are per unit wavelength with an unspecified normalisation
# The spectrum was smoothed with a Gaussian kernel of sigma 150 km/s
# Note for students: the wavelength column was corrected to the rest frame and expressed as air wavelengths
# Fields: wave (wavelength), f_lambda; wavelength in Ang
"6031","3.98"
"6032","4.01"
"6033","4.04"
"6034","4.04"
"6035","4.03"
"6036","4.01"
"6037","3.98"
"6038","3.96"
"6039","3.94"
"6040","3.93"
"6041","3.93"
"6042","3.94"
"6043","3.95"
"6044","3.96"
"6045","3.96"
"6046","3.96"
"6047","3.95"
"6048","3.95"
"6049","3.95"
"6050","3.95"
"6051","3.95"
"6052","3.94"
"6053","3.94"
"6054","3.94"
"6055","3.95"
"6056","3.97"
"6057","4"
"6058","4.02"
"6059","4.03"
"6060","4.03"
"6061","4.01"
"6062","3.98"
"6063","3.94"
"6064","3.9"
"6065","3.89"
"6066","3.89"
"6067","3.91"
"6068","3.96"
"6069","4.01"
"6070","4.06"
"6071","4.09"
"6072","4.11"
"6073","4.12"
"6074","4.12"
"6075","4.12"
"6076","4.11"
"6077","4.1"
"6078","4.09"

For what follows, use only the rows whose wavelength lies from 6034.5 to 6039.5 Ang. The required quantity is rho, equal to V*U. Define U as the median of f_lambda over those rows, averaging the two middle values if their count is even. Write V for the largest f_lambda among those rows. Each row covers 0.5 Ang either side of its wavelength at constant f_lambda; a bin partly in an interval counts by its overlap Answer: 16.04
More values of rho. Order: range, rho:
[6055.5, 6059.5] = 16.16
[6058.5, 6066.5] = 15.96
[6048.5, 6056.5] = 15.68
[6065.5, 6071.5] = 16.30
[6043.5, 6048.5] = 15.68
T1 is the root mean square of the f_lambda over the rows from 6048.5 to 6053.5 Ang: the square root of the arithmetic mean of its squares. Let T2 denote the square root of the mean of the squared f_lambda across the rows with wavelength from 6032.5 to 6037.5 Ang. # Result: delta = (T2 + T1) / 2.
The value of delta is 3.98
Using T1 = 3.95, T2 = 4.02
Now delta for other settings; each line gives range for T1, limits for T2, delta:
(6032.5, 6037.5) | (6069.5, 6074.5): 4.06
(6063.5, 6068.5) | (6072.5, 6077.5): 4.01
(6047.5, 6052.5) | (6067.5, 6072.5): 4.00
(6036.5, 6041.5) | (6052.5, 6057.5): 3.95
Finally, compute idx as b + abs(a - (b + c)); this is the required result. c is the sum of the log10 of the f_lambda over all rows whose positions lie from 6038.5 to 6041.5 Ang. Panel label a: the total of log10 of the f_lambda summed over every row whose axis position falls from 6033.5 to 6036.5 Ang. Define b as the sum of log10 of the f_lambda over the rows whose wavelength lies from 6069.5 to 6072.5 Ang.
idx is 3.64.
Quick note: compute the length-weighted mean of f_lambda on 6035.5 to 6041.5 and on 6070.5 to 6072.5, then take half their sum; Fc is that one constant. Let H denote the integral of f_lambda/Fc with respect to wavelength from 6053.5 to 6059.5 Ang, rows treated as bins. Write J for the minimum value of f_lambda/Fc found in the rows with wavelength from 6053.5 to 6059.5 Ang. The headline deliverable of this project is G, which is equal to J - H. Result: -5.0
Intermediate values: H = 5.9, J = 0.98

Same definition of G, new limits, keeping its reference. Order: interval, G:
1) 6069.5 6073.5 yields -3.1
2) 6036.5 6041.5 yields -3.9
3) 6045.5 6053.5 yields -6.9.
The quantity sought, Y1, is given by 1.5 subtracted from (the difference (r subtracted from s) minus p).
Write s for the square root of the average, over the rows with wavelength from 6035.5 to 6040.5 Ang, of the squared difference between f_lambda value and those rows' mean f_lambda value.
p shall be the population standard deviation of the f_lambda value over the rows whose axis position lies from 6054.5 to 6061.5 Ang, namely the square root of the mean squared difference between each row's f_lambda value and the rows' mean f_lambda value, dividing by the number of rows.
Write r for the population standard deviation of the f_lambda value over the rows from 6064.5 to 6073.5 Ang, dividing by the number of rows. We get -1.59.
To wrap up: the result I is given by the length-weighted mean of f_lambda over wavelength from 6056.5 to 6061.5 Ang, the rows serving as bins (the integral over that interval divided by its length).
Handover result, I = 4.02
